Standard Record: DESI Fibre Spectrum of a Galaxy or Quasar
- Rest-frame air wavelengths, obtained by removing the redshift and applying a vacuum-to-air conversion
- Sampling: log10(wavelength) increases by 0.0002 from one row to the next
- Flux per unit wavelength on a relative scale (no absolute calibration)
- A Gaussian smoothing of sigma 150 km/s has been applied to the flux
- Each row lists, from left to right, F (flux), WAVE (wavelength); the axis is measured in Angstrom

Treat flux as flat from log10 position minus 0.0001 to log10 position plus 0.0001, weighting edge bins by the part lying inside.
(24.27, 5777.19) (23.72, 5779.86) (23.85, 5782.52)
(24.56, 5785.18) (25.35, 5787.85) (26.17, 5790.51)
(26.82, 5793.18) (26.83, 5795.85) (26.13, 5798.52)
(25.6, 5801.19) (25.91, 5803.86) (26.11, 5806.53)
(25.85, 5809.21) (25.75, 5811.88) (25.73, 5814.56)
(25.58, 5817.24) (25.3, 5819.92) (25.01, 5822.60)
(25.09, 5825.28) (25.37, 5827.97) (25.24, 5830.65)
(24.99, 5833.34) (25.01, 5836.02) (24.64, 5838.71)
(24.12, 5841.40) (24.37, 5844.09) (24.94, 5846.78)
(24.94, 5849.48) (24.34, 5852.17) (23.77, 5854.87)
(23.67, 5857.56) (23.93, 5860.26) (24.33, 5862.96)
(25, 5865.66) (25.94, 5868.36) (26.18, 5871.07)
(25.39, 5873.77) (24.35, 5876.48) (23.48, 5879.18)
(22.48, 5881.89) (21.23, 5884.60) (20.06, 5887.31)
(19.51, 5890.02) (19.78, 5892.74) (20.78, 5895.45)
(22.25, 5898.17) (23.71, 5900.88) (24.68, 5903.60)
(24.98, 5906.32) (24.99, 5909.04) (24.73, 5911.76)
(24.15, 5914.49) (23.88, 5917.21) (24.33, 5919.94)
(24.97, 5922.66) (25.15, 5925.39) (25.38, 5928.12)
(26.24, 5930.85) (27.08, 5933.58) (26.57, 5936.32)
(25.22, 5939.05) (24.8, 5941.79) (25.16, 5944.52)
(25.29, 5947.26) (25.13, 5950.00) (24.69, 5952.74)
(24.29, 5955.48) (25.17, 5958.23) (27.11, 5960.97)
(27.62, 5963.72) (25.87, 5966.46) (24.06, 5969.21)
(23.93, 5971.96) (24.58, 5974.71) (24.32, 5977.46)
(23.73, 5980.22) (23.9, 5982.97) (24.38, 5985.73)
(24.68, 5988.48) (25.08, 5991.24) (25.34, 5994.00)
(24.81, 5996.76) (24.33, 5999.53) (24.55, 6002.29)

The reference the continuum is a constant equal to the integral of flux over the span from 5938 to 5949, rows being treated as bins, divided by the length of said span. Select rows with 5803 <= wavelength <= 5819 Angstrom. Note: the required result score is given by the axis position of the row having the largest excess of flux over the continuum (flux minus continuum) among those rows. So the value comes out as 5806.53 Angstrom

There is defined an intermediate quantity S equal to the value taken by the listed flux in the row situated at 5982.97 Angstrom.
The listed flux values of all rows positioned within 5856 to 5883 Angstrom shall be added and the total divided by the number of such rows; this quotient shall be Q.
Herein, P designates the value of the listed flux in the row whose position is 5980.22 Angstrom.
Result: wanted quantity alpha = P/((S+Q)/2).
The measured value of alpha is 0.981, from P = 23.73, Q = 24.5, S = 23.9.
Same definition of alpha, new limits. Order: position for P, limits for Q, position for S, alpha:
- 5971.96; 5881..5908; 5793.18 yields 0.981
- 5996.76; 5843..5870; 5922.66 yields 1.003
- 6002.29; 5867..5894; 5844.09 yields 1.040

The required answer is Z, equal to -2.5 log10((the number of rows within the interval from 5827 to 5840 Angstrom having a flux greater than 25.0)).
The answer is -1.2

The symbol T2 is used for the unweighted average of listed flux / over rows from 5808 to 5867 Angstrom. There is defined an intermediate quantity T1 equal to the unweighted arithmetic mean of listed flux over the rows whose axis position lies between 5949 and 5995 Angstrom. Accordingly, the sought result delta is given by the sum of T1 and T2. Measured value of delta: 49.8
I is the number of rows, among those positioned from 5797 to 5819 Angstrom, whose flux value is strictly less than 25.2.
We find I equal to 0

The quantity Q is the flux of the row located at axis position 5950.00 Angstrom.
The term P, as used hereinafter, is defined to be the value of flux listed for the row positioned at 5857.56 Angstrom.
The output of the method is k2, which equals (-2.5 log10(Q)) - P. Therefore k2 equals -27.2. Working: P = 23.67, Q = 25.13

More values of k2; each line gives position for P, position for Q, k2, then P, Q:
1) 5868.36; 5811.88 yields -29.5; 25.94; 25.75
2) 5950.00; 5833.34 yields -28.6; 25.13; 24.99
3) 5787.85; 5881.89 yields -28.7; 25.35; 22.48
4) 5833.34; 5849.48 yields -28.5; 24.99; 24.94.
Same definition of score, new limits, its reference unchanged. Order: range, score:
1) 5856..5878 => 5871.07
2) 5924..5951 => 5933.58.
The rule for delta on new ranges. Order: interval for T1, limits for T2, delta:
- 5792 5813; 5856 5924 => 49.7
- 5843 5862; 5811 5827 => 49.7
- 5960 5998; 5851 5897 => 48.1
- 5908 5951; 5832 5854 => 49.9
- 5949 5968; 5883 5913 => 48.1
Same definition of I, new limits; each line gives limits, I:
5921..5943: 3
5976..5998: 7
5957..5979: 5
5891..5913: 8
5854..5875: 5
